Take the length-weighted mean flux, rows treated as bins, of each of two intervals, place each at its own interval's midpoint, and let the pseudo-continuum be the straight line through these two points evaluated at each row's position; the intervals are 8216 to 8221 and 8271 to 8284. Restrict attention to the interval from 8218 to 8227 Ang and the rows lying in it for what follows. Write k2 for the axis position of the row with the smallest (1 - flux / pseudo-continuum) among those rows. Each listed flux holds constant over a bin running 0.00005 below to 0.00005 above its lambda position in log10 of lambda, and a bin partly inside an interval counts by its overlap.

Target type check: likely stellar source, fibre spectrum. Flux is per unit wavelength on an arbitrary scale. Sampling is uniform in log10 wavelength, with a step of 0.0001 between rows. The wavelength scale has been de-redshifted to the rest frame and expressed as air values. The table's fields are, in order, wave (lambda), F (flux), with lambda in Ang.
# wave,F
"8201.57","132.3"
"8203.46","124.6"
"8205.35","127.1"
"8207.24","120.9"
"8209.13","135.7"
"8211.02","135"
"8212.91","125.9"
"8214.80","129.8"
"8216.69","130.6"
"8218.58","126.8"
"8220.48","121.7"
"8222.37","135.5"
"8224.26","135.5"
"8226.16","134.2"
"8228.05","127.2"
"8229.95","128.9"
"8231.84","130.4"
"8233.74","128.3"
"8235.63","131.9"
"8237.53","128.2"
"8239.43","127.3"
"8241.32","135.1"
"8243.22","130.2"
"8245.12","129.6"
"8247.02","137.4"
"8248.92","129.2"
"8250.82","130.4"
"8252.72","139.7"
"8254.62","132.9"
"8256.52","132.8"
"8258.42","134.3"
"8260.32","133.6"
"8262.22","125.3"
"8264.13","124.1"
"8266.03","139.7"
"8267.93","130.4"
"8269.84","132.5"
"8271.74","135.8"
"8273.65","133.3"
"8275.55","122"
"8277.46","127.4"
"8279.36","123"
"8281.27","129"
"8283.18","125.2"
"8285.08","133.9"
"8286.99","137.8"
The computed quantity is 8222.37 Ang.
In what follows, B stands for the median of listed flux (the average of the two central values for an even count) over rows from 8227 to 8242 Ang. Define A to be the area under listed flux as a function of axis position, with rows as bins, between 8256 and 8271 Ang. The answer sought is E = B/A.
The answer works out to 0.0651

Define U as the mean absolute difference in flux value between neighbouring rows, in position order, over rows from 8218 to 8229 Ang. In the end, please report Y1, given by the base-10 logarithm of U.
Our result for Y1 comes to 0.74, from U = 5.4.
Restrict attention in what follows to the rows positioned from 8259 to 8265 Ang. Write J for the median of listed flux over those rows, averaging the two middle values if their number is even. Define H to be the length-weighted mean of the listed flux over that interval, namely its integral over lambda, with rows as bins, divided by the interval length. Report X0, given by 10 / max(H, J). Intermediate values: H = 128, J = 125.3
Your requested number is 0.0781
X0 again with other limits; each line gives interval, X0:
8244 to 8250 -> 0.0758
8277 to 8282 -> 0.0785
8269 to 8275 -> 0.0750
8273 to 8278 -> 0.0785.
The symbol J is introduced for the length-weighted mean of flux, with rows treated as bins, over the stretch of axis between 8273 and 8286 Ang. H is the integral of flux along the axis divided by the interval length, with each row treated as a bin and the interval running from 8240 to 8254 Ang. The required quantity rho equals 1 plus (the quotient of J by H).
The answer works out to 1.96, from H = 132.9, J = 128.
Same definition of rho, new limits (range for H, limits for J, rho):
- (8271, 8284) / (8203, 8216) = 2.01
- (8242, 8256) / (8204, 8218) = 1.97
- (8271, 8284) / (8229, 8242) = 2.02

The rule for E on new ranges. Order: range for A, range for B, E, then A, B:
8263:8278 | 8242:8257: 0.0672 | 1959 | 132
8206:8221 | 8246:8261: 0.0692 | 1927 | 133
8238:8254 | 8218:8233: 0.0613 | 2116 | 130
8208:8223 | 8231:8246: 0.0667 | 1949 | 130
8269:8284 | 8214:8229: 0.0675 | 1928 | 130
